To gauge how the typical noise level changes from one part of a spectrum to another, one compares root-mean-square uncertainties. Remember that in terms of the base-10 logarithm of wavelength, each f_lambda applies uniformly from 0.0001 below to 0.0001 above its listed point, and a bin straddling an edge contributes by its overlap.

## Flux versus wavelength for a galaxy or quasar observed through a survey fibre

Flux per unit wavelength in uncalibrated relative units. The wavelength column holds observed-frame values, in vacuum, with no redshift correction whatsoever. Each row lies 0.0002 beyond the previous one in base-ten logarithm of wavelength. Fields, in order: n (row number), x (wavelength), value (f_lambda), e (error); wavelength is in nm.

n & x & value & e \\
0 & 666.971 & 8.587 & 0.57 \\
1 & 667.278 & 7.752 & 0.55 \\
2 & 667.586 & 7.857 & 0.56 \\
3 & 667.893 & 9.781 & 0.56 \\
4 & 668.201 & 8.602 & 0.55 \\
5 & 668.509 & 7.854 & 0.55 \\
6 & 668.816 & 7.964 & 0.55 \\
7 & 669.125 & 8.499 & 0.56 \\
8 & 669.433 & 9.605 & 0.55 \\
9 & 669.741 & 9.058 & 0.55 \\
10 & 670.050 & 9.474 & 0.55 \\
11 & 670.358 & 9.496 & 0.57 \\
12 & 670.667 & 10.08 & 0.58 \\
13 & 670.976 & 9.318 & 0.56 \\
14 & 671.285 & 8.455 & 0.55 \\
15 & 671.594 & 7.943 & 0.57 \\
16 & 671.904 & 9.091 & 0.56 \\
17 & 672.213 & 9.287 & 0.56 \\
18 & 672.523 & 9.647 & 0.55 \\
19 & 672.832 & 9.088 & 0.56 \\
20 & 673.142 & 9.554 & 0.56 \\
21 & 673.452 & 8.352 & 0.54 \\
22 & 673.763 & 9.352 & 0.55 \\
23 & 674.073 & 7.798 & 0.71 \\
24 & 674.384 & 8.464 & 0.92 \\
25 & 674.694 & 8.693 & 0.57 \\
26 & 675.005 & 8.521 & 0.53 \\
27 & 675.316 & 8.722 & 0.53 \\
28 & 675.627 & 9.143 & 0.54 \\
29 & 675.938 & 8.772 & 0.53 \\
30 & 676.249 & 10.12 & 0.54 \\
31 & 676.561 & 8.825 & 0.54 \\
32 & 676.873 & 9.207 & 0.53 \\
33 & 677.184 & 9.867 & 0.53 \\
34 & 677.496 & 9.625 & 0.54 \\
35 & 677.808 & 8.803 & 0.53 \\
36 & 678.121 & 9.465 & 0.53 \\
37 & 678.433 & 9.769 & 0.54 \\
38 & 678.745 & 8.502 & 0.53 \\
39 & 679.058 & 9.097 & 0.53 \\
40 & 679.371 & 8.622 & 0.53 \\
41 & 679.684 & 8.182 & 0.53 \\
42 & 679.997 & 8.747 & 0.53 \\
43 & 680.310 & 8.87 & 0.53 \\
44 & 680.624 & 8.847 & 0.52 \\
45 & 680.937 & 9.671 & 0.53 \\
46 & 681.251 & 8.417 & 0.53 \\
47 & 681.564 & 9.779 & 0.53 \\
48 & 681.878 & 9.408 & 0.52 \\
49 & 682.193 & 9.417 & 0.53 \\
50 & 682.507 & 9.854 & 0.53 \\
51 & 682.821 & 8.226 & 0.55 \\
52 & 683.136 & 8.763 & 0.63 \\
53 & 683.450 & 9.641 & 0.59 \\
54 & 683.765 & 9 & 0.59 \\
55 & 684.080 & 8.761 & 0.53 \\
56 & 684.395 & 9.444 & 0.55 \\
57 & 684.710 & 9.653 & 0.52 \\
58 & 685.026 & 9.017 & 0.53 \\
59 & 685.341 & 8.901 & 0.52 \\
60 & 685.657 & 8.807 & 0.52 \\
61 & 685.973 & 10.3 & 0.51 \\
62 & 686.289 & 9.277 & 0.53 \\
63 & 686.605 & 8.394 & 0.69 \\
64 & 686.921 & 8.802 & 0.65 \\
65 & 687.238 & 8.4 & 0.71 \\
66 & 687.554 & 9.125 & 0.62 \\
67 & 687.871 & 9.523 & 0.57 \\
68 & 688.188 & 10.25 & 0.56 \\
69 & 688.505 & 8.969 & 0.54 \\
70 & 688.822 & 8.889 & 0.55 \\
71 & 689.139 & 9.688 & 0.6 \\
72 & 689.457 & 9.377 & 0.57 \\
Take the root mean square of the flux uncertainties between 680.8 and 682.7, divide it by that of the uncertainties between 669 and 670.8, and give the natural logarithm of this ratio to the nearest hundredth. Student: -0.06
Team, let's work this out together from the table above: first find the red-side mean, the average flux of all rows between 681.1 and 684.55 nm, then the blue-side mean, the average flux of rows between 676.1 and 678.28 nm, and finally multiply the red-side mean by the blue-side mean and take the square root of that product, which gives 9.28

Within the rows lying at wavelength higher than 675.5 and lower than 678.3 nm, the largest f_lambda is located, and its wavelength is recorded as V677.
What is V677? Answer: 676.249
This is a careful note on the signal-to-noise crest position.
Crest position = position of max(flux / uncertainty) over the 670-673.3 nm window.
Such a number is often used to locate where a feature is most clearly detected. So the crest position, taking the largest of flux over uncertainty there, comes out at 672.523 nm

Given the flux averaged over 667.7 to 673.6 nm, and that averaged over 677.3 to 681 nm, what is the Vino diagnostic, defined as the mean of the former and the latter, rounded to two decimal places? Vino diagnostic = 9.01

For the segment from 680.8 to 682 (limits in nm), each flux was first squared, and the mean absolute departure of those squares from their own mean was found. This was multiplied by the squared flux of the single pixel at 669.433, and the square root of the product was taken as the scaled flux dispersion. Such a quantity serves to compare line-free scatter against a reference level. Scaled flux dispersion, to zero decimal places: 27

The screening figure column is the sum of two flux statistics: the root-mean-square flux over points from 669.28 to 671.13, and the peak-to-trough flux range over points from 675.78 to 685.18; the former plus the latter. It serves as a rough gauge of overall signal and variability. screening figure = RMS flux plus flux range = 11.4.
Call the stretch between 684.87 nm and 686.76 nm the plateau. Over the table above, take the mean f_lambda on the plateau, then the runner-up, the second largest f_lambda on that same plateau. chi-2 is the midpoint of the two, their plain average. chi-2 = 9.2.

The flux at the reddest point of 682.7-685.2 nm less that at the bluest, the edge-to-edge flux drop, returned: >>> 0.8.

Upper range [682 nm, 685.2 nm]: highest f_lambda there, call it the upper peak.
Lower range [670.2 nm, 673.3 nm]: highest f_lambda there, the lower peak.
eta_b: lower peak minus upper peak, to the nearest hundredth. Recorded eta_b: 0.23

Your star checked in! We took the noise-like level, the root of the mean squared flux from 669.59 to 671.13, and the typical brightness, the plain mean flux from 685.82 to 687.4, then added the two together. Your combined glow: 18.5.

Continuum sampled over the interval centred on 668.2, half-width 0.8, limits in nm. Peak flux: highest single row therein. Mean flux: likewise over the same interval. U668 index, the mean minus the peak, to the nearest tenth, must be -1.4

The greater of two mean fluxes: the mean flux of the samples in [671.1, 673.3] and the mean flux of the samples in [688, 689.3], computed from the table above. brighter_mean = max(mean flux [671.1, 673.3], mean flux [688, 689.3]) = 9.45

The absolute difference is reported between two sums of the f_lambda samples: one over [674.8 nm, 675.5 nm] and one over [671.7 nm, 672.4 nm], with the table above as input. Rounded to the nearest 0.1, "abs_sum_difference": 1.1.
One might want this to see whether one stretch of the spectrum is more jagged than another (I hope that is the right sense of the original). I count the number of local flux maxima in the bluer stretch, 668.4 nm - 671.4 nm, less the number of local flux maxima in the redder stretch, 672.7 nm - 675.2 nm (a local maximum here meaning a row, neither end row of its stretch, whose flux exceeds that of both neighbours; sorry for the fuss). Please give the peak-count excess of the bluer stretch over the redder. -1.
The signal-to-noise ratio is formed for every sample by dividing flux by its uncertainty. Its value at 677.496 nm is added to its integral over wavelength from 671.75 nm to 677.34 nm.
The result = 107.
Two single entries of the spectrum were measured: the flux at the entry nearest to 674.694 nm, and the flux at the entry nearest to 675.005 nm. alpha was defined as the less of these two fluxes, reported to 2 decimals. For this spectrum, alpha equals 8.52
